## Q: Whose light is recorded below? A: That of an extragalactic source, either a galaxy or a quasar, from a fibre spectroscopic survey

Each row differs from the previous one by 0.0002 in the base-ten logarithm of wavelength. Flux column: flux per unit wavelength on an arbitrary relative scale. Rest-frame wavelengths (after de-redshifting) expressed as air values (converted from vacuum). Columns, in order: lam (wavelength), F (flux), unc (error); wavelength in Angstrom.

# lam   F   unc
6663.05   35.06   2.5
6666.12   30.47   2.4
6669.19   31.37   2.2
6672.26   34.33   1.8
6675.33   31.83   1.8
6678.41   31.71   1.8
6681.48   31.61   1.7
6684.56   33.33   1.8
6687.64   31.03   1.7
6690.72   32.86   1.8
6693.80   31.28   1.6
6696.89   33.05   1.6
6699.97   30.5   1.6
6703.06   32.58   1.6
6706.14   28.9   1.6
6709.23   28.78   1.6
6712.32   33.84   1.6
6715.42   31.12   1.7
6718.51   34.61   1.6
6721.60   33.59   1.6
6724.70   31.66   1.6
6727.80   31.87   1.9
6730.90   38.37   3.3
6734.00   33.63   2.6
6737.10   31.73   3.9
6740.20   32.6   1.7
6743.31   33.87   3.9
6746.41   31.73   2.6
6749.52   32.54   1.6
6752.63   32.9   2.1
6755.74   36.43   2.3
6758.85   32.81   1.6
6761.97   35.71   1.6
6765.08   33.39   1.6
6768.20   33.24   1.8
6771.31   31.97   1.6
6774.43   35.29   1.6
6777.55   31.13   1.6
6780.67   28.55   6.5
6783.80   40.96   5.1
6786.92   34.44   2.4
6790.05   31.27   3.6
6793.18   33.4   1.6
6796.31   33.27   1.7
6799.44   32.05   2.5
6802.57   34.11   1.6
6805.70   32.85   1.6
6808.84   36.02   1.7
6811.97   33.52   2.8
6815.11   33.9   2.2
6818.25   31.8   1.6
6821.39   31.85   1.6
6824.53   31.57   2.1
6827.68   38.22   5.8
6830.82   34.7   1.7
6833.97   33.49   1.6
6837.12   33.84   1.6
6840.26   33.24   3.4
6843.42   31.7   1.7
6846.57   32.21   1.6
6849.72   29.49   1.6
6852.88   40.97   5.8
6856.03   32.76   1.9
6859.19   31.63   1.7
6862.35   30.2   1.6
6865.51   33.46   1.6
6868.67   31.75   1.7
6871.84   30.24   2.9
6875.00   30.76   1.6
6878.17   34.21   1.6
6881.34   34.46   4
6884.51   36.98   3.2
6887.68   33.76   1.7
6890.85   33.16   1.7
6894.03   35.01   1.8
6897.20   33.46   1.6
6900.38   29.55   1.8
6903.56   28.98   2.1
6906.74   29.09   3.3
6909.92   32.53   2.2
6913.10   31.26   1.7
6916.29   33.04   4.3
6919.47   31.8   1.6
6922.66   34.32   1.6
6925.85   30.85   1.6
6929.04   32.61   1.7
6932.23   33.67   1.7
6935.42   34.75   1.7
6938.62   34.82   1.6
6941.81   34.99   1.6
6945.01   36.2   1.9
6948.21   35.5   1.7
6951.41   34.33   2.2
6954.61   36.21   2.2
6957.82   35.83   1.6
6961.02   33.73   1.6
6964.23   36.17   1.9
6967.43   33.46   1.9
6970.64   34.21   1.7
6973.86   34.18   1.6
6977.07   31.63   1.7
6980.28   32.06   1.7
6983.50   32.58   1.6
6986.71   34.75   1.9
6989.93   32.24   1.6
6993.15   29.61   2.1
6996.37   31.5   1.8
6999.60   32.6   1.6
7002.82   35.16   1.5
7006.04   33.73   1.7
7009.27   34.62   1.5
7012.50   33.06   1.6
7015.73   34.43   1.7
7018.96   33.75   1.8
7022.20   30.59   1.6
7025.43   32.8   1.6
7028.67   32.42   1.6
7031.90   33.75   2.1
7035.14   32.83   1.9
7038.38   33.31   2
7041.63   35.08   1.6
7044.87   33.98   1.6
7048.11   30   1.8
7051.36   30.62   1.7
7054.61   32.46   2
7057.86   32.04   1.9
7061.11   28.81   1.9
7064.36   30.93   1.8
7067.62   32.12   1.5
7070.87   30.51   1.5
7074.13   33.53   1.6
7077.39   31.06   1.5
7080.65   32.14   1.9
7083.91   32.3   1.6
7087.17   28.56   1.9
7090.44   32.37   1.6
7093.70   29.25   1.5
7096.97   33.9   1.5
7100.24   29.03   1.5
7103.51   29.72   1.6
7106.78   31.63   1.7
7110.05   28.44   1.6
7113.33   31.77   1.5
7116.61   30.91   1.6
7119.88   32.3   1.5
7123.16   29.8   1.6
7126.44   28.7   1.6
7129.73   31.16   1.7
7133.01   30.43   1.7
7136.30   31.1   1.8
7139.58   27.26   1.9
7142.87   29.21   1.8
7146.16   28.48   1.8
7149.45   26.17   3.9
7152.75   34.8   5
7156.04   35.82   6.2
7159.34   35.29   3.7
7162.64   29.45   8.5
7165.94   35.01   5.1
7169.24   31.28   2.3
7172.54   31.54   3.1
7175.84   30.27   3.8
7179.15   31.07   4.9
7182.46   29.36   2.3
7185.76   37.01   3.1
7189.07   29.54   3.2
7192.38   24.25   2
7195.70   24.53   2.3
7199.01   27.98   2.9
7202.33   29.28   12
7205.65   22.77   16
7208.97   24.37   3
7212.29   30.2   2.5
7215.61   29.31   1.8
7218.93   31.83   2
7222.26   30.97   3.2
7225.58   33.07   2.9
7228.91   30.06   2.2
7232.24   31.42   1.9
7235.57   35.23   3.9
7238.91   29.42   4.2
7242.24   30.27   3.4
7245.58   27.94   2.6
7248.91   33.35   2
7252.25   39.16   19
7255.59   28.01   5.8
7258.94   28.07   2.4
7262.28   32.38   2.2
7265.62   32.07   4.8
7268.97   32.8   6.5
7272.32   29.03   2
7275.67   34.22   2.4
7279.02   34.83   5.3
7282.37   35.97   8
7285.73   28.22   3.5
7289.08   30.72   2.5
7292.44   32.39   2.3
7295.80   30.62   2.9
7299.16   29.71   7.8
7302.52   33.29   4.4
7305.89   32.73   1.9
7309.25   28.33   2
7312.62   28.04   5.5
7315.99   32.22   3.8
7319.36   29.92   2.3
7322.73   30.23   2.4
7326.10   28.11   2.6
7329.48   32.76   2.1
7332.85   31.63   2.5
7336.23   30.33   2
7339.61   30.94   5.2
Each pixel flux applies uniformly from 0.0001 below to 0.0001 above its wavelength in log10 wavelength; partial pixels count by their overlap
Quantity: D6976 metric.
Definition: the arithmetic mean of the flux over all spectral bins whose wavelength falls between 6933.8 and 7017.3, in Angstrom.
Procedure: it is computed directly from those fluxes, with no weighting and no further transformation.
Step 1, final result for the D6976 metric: 33.9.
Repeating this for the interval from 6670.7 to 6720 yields 32.0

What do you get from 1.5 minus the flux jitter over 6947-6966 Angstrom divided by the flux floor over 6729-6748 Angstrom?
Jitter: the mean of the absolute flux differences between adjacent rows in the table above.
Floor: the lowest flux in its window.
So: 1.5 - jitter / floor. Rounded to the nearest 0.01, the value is 1.45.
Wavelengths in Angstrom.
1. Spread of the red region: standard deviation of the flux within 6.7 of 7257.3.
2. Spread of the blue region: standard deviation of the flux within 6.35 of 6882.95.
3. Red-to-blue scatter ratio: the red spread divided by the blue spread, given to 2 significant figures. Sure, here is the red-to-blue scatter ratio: 3.6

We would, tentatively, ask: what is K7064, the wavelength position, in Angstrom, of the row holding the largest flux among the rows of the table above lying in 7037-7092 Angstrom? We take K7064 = 7041.63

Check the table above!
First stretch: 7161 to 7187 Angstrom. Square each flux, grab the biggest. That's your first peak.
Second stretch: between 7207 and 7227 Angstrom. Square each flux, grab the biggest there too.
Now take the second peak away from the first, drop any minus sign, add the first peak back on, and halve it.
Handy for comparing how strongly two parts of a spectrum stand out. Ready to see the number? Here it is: 823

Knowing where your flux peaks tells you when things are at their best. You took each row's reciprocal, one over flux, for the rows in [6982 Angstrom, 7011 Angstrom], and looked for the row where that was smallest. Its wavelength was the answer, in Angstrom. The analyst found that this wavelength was 7002.82 Angstrom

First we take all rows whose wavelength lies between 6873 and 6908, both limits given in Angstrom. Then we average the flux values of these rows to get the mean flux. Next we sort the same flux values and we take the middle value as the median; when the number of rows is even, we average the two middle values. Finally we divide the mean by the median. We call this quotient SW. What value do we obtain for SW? 0.98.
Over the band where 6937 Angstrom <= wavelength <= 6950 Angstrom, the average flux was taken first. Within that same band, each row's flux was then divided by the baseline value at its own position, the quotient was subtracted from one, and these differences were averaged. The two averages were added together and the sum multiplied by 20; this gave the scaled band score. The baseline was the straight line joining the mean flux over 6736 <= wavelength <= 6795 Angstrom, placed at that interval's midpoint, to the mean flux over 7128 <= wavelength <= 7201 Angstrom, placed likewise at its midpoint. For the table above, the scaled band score 705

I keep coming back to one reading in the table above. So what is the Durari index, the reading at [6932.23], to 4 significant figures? 33.67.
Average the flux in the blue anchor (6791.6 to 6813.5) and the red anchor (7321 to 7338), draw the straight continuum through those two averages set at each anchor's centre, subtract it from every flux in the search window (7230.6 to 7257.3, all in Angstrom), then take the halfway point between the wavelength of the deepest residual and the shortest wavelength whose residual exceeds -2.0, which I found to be 7238.9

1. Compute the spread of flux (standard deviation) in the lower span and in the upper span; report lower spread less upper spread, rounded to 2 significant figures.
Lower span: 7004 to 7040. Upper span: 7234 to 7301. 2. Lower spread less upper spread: -2.0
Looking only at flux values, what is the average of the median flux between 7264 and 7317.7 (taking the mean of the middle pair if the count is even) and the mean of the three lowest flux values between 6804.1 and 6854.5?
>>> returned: 31.5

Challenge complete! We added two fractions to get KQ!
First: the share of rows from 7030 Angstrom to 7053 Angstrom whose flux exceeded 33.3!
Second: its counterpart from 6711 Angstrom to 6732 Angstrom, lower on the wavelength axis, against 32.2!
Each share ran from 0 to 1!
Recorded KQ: 1.1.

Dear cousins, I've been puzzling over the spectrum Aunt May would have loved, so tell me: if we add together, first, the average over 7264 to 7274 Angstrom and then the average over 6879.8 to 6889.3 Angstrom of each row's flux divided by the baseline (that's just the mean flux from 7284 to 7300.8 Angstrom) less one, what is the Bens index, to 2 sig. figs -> 0.19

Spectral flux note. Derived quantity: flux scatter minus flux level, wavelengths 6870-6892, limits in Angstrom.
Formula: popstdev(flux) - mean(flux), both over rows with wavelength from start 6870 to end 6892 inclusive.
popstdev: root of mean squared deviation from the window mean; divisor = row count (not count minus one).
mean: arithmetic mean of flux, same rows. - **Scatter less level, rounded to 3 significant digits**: -31.2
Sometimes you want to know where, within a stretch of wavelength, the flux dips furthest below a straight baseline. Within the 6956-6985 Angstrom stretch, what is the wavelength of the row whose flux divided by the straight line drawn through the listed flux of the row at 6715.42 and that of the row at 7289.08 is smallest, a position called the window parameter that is 6977.07 Angstrom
